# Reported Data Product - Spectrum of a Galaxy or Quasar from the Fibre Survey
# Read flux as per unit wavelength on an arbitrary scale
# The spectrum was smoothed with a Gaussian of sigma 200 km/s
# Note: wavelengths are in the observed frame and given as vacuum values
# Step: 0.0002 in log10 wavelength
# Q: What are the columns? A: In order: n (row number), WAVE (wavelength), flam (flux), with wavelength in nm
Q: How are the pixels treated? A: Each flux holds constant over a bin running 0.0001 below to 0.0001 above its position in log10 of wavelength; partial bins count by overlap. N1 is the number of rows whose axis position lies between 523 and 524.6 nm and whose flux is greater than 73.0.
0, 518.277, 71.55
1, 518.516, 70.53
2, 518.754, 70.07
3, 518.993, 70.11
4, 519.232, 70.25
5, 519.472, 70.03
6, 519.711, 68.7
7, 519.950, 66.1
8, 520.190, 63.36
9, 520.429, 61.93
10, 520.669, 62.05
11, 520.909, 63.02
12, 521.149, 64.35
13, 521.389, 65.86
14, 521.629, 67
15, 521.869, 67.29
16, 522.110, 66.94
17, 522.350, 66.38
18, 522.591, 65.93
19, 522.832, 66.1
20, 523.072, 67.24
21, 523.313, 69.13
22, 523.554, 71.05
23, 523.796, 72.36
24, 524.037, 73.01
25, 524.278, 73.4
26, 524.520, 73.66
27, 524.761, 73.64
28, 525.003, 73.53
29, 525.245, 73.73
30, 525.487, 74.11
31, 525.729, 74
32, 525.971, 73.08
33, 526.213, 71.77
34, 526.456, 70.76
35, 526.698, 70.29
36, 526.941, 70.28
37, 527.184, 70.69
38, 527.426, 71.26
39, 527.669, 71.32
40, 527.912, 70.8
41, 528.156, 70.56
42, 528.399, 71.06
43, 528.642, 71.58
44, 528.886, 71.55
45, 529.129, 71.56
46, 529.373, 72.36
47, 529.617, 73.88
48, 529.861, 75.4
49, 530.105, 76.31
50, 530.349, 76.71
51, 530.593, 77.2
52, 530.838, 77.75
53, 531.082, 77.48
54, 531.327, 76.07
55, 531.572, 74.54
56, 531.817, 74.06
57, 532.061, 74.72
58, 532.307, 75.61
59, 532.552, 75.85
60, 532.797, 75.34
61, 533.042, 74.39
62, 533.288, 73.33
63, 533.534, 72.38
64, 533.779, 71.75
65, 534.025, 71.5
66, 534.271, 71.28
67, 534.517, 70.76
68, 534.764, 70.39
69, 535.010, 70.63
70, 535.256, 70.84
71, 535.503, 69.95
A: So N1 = 3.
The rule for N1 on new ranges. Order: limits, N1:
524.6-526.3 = 6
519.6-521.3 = 0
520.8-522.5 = 0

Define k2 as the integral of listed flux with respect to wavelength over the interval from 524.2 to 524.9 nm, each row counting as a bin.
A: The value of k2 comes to 51.5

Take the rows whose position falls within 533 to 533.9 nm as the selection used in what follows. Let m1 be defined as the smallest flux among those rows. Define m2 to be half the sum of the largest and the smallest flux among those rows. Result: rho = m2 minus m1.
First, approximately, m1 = 71.75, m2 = 73.1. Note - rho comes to 1.32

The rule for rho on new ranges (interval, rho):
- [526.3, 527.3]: 0.24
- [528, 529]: 0.51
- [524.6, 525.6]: 0.29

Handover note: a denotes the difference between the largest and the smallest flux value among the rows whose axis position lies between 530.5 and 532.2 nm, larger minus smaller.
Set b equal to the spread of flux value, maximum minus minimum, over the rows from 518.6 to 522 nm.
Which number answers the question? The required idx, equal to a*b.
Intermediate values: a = 4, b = 8.3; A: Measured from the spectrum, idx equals 30.7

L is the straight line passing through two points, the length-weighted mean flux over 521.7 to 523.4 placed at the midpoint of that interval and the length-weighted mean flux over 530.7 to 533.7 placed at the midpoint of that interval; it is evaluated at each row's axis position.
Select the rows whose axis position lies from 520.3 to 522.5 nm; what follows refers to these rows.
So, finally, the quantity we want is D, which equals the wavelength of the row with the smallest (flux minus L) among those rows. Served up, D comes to 520.669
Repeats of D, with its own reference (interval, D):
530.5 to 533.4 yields 533.288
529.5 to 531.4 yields 529.617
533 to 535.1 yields 534.764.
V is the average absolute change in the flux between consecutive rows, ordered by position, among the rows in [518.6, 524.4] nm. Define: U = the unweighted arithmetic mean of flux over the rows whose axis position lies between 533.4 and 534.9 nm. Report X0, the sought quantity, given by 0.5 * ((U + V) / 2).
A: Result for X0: 18.1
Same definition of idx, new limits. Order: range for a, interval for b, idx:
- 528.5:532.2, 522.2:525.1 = 47.9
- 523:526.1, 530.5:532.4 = 25.4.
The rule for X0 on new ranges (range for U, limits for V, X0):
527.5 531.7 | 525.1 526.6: 18.7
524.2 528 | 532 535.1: 18.2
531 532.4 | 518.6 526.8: 19.1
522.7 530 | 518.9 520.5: 18.3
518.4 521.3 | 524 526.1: 16.8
